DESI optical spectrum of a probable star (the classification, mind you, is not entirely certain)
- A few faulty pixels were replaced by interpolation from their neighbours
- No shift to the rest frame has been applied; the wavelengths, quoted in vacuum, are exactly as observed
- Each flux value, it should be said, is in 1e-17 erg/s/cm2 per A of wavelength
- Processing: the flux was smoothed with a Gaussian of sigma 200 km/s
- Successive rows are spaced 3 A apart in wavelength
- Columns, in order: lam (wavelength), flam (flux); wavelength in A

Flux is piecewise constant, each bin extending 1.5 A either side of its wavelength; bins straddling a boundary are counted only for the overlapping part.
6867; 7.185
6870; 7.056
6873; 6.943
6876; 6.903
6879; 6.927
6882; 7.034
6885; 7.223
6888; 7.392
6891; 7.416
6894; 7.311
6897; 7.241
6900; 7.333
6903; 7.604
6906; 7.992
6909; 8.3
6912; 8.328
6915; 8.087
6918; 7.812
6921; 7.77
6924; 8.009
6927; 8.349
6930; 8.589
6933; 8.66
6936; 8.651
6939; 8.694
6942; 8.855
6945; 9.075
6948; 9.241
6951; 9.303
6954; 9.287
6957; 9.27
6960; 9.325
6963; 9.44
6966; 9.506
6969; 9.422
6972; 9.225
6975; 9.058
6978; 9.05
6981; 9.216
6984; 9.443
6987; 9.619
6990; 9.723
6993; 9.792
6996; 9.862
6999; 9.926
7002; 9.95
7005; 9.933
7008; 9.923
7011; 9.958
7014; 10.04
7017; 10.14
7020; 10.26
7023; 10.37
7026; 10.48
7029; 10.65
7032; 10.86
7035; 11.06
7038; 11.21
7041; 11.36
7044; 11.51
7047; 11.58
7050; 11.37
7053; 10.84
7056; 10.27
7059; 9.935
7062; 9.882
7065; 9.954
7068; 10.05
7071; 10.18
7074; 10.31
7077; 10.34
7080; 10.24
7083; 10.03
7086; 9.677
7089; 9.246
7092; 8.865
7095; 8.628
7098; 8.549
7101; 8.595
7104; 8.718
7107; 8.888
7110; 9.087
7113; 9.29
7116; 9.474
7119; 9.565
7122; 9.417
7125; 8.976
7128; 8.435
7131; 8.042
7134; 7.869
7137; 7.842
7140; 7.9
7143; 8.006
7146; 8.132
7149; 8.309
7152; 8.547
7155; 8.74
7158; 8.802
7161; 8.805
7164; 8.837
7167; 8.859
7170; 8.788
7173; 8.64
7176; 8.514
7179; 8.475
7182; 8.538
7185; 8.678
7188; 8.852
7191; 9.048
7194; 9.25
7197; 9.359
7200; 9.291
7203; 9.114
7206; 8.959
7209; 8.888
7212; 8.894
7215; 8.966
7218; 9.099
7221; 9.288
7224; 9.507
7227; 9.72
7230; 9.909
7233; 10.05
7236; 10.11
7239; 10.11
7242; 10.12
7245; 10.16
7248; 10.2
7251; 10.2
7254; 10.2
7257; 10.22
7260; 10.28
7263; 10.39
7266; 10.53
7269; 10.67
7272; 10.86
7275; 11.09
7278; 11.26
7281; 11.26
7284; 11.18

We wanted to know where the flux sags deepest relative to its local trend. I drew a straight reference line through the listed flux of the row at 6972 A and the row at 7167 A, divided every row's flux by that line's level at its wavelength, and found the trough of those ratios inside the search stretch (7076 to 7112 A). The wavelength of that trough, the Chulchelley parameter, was 7098 A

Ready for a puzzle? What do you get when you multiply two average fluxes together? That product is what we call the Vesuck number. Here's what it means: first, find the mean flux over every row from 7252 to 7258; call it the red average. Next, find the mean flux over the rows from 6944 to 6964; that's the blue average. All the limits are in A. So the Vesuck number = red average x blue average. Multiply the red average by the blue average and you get 95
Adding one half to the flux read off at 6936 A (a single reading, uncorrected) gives 9.2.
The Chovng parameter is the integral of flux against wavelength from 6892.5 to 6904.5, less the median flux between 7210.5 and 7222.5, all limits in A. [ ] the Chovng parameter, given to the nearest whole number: 79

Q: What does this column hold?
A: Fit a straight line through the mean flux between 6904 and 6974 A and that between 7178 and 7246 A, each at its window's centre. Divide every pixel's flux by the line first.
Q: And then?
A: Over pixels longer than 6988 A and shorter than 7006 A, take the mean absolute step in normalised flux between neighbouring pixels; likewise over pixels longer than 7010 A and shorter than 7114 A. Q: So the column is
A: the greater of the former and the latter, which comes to 0.0204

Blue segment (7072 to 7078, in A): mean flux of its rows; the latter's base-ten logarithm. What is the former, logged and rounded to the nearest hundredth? 1.01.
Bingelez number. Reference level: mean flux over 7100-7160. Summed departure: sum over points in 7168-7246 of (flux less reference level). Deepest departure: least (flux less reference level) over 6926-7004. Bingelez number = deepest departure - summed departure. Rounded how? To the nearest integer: -16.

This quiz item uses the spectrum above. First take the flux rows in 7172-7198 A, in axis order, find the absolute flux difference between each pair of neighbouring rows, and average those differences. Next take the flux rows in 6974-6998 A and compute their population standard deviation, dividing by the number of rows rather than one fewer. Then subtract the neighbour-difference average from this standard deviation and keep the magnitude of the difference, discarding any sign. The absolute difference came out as 0.18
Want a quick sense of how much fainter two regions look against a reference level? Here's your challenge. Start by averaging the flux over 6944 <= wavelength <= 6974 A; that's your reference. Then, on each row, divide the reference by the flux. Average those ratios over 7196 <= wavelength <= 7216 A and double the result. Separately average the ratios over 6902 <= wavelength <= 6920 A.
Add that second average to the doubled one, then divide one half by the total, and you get 0.155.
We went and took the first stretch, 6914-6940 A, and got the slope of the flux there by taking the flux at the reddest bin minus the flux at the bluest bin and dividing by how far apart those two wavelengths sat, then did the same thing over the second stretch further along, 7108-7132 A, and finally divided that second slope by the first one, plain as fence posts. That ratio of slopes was -2.0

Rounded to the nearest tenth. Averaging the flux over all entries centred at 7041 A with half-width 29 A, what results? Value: 10.6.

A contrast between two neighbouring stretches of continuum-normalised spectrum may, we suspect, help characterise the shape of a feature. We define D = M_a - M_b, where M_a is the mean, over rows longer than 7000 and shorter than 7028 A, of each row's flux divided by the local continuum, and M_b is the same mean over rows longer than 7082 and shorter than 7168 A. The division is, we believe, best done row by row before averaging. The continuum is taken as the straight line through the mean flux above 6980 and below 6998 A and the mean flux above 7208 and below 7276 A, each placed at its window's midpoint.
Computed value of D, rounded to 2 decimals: 0.16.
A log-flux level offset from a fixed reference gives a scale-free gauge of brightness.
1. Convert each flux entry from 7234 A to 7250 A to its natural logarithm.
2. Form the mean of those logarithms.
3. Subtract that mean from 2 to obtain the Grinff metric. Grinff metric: -0.32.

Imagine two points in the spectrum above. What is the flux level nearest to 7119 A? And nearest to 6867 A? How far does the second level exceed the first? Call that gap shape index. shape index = -2.4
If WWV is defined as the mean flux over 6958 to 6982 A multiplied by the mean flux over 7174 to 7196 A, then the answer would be 81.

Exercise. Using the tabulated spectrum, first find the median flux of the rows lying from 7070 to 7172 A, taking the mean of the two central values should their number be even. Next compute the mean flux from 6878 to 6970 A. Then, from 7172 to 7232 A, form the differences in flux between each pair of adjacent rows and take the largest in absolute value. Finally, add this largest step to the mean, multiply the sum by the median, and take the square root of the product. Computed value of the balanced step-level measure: 8.67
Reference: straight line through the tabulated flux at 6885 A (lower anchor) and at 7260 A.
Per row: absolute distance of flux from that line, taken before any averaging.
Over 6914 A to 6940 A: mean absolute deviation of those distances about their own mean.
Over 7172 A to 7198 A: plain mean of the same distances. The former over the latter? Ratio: 0.3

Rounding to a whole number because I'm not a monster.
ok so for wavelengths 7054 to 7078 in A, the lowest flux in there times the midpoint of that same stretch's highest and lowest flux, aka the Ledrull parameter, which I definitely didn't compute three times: 100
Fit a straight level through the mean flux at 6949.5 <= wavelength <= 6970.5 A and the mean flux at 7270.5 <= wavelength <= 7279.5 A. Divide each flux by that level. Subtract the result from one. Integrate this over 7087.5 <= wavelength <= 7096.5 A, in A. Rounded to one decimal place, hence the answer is 1.0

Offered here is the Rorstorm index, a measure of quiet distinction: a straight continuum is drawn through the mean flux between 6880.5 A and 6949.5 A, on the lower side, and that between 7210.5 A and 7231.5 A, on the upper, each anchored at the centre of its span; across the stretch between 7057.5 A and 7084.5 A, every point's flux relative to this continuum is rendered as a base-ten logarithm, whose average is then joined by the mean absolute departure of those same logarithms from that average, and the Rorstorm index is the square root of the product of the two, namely 0.019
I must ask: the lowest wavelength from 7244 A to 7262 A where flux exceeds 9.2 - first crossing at 7245 A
